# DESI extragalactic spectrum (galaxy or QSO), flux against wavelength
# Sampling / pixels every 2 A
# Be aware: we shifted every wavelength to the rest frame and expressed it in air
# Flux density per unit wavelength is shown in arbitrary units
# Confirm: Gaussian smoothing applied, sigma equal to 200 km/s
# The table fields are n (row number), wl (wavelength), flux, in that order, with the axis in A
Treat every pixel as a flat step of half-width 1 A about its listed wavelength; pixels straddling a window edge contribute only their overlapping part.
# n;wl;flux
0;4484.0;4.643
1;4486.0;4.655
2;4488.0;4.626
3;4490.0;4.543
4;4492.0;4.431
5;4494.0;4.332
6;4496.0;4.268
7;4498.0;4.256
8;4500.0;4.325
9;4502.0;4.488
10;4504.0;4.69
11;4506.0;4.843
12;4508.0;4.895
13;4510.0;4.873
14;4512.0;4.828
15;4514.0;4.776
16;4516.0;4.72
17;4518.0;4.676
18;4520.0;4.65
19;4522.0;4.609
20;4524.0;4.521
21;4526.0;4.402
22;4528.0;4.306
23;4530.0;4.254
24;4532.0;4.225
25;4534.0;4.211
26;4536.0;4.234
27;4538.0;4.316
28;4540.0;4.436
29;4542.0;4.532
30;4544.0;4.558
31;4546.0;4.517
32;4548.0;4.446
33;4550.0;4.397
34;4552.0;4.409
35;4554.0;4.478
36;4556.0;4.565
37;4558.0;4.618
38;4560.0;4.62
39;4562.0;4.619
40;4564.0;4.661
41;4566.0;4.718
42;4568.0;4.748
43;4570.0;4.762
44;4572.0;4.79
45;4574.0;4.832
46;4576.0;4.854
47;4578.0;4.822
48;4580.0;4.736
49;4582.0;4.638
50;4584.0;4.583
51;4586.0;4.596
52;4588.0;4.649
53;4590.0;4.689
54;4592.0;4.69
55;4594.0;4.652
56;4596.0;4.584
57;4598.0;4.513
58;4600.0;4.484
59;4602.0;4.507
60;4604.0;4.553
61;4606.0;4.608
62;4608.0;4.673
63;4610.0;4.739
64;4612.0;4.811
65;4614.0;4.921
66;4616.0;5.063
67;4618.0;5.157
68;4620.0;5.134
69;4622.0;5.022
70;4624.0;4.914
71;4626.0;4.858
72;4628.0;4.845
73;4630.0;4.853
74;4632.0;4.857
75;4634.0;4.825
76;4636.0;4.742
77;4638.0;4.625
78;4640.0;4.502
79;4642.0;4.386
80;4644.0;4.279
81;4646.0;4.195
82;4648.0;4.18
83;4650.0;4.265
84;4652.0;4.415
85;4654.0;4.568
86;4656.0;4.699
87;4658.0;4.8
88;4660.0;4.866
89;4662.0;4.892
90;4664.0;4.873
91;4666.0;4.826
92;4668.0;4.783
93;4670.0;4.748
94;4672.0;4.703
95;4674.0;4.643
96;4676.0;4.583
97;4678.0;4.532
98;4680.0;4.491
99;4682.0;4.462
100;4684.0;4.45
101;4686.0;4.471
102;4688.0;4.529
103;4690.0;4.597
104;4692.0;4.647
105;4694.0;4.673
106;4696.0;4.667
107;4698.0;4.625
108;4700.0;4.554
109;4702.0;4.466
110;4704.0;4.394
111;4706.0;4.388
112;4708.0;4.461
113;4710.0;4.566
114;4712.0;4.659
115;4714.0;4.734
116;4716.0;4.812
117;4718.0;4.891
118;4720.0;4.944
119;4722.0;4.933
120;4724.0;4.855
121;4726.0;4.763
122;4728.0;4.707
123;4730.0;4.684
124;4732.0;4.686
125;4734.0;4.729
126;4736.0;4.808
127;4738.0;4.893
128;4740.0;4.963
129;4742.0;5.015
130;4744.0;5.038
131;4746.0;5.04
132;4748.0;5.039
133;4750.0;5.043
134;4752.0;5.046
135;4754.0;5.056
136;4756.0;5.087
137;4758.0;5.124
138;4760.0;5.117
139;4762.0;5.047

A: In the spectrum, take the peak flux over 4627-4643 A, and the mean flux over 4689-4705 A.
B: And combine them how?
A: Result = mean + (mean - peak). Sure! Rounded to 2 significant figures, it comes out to 4.3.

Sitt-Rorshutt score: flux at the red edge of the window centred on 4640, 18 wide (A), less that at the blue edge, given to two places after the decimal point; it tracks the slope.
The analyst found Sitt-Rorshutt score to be -0.68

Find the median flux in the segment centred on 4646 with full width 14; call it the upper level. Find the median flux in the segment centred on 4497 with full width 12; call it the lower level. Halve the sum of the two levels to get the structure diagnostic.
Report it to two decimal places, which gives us 4.30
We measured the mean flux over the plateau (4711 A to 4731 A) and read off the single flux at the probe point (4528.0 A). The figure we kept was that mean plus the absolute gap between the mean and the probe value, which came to 5.29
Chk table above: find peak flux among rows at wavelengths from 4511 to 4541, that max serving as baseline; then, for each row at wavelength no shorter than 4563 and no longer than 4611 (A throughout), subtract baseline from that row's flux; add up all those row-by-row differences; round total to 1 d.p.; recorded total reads -3.8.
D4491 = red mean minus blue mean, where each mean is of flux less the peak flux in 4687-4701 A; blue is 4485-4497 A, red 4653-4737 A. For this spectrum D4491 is 0.19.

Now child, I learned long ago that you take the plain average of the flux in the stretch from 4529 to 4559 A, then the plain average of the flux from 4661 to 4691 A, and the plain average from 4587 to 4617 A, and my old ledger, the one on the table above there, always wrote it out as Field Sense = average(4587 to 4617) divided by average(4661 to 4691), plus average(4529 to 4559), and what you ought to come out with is 5.42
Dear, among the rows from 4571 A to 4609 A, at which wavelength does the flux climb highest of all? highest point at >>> 4576.0 A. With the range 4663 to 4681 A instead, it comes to 4664.0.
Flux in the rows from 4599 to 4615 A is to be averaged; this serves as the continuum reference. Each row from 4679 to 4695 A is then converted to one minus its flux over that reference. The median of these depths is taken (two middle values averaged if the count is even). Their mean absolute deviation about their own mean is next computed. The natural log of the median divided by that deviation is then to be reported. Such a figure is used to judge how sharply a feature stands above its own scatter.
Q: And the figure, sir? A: 0.72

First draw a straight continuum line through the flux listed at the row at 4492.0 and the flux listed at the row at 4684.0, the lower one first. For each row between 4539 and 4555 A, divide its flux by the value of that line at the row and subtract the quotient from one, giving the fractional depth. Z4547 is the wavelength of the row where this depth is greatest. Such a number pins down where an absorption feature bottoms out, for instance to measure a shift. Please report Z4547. 4550.0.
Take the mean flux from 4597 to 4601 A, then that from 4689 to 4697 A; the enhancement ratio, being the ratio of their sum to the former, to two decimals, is 2.03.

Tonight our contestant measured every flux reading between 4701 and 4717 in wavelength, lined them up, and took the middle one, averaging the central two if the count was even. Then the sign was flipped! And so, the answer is -4.52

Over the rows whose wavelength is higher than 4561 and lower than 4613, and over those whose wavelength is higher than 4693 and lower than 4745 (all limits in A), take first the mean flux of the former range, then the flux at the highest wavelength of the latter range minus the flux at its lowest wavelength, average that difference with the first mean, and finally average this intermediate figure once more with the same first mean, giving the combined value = 3.60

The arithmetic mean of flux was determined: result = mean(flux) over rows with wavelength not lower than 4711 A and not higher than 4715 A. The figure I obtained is 4.70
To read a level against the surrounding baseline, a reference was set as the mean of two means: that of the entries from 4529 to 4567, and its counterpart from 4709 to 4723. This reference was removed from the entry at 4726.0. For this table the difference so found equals 0.1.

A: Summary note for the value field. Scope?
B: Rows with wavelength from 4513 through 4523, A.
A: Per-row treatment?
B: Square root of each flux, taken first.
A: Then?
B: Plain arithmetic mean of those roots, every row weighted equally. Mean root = 2.16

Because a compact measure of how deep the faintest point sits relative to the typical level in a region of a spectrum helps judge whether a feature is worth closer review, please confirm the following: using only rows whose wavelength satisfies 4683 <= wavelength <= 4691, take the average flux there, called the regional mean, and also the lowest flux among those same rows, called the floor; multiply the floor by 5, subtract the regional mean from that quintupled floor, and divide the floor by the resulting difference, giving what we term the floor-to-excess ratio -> 0.251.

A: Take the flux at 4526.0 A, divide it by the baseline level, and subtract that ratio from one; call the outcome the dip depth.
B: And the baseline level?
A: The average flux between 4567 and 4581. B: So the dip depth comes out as 0.081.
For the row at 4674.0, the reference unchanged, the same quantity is 0.031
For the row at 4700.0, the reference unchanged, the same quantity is 0.050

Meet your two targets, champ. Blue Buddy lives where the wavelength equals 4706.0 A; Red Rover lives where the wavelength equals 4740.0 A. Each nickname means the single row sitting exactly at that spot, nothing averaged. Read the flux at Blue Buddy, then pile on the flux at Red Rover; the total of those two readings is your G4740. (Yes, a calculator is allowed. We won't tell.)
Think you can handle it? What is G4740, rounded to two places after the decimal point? 9.35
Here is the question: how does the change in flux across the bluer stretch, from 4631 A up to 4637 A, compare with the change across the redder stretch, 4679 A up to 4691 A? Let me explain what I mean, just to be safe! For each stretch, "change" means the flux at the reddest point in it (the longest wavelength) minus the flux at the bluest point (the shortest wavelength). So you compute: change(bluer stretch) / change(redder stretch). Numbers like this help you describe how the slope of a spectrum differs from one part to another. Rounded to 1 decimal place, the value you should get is -1.1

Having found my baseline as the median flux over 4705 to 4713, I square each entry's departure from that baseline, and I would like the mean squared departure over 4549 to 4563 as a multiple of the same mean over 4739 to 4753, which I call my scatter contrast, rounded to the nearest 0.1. 0.0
